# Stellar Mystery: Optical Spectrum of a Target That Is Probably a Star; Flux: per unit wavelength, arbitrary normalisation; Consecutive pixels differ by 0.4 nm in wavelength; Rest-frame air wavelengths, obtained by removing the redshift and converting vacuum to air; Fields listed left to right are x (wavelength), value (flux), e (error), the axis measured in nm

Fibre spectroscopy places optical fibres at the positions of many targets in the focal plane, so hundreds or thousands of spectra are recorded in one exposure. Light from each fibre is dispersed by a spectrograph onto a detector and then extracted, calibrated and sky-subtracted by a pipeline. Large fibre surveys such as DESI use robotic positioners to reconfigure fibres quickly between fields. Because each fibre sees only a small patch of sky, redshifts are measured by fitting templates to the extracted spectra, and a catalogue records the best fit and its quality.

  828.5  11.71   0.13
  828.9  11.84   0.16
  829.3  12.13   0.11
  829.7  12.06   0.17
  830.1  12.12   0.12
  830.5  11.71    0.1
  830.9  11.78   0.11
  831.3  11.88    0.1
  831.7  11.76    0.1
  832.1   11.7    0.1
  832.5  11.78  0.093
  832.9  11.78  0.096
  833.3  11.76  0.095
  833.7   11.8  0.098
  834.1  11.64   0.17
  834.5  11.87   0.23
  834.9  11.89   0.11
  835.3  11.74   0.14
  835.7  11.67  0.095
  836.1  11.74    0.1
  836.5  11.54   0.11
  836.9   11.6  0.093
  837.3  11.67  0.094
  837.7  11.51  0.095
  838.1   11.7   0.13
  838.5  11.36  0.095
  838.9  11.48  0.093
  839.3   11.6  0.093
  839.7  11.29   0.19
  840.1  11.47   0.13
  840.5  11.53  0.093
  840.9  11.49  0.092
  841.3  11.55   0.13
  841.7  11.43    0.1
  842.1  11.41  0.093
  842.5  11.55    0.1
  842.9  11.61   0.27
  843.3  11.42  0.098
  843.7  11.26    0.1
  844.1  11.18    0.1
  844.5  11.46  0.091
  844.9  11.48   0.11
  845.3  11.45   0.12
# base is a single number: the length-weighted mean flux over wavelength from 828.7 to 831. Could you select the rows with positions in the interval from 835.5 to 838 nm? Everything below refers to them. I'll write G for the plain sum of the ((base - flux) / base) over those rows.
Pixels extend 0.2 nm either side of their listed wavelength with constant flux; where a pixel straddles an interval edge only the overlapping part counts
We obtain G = 0.16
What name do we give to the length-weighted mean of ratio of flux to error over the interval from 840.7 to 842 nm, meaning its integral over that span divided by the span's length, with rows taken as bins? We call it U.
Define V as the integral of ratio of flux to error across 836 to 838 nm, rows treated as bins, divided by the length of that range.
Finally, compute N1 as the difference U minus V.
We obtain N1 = -7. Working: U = 110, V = 117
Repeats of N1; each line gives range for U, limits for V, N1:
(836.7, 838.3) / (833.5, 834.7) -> 35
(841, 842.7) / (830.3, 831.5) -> -3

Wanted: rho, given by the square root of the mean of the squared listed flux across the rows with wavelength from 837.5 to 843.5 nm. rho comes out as 11.5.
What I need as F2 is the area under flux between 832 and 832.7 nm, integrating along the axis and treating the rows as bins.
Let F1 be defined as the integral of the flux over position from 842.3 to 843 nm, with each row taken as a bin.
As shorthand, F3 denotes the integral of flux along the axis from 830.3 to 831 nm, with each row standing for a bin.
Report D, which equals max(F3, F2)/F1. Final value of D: 1.01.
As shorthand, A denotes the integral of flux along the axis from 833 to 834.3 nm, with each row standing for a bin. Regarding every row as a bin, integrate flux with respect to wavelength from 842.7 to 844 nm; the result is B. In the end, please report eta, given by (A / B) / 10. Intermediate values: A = 15.3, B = 14.8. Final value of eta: 0.1029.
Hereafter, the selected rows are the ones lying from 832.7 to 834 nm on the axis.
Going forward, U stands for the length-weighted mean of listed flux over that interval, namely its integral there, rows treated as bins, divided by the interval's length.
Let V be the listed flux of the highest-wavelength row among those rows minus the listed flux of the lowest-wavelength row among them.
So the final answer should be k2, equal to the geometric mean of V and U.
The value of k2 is 0.49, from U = 11.8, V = 0.02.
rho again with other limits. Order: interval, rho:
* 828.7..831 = 11.9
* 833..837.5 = 11.7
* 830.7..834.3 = 11.8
